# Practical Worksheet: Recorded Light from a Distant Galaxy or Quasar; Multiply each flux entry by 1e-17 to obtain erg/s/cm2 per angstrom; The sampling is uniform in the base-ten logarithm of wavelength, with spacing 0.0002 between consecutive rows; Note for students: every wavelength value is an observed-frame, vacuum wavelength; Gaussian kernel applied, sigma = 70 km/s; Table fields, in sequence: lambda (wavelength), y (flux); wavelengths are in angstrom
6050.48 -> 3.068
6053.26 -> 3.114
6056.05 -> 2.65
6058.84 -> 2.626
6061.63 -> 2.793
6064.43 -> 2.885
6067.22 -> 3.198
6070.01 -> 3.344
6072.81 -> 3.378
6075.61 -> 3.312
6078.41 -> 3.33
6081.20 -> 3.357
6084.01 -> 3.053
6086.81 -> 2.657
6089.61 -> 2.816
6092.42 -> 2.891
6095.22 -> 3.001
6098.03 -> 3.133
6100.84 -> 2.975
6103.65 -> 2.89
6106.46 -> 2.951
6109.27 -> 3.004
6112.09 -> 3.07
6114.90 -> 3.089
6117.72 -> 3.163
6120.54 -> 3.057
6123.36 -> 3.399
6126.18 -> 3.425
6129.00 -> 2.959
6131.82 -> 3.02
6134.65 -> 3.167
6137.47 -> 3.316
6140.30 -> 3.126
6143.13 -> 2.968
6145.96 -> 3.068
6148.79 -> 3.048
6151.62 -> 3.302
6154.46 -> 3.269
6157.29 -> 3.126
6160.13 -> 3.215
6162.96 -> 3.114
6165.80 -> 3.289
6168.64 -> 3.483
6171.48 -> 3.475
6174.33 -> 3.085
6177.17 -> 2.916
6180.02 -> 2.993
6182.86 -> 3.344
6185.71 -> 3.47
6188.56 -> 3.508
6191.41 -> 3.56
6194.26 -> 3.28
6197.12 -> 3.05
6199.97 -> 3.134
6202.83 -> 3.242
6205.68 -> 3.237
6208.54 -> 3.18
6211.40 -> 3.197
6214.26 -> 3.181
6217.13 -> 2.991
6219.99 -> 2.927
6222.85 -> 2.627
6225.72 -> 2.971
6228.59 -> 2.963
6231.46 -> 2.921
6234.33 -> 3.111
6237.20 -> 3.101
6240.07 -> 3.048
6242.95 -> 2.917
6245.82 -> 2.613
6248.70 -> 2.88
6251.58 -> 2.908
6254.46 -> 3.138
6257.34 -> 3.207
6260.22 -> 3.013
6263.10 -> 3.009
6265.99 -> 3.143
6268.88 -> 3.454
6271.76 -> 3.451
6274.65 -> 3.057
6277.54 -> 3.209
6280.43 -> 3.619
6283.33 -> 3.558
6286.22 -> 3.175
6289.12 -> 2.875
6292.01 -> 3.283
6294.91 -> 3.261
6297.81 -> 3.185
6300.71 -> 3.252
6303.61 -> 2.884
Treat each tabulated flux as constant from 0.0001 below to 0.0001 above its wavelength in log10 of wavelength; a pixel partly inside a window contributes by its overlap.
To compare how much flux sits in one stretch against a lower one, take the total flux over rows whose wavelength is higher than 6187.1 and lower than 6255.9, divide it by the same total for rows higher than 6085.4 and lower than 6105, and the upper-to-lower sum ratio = 3.6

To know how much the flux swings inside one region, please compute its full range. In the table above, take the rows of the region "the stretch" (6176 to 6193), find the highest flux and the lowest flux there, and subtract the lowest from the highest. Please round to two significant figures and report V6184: 0.64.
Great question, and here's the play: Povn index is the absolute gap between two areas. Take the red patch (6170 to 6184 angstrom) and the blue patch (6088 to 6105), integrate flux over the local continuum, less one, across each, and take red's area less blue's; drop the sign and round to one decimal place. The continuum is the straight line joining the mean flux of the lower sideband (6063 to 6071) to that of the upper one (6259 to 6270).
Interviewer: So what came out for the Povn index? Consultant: 1.1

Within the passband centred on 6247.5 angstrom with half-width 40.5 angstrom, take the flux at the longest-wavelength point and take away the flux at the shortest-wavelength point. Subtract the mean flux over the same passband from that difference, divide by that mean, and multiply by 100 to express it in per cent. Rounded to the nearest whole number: -100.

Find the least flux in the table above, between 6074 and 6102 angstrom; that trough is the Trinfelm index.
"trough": 2.657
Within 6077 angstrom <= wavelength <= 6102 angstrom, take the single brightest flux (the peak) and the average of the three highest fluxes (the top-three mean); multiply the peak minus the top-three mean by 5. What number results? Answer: 0.42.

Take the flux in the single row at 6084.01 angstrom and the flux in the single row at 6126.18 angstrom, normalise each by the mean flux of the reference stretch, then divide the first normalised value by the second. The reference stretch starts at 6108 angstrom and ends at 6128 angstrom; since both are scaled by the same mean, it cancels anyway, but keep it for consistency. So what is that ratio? 0.89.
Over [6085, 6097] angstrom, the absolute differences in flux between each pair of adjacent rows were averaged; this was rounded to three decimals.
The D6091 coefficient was 0.115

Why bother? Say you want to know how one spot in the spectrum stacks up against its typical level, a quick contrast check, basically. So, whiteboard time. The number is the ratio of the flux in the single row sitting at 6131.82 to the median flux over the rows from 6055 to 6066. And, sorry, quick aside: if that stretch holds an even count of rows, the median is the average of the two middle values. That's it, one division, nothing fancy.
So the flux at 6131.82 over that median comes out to 1.11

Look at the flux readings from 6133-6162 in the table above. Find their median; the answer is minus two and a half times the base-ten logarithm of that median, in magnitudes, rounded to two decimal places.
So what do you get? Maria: -1.24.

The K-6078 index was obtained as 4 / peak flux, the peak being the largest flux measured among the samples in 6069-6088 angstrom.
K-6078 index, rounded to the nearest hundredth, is 1.18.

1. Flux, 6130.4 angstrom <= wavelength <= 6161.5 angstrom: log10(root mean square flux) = 0.498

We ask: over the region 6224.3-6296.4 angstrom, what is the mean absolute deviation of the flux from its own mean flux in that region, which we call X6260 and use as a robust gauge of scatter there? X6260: 0.178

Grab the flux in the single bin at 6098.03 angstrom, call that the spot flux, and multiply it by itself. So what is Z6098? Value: 9.8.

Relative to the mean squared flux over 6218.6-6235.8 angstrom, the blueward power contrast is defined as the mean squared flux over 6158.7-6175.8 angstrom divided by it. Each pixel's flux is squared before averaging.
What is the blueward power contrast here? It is 1.26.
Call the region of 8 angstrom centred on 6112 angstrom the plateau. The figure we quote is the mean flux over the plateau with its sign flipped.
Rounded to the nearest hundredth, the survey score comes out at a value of -3.05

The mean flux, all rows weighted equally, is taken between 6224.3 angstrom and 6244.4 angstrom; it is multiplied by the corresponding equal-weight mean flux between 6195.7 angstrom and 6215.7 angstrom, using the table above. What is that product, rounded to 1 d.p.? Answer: 9.5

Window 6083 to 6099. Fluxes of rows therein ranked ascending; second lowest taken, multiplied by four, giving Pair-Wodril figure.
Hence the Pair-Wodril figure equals 11.3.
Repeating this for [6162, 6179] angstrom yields 12.3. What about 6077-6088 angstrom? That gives 12.2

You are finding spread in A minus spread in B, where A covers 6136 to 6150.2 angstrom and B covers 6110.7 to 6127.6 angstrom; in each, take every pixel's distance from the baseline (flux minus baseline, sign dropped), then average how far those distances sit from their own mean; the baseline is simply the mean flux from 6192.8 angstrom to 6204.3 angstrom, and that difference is -0.03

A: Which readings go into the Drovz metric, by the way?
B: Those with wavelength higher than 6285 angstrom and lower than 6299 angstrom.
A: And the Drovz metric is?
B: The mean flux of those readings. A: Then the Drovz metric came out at 3.16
